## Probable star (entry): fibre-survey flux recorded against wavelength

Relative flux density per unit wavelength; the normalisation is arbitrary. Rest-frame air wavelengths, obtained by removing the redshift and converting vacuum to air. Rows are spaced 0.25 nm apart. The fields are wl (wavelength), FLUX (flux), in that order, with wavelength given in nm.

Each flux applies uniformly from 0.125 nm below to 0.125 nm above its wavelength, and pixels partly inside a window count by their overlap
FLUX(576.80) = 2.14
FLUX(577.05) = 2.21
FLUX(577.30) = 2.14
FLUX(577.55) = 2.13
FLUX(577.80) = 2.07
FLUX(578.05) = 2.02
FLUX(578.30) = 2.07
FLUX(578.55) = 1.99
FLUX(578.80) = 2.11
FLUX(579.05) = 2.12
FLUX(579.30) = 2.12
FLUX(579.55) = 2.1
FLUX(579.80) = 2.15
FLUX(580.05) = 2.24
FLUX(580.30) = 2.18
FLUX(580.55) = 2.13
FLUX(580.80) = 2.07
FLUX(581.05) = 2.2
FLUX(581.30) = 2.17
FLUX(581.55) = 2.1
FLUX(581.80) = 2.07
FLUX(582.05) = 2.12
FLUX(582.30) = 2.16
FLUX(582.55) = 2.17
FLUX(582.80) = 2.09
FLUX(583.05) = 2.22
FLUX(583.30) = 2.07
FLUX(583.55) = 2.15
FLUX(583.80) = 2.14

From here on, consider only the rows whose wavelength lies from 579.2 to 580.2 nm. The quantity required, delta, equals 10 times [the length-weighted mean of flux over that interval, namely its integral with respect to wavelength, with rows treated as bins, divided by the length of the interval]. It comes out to 21.5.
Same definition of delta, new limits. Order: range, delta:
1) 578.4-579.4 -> 20.8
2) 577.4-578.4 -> 20.7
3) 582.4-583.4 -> 21.4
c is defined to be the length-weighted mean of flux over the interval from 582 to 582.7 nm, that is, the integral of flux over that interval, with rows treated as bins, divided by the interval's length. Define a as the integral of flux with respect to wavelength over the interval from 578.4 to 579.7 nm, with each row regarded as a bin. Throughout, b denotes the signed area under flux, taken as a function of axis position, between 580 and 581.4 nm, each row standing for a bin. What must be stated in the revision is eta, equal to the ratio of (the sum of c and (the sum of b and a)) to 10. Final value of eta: 0.79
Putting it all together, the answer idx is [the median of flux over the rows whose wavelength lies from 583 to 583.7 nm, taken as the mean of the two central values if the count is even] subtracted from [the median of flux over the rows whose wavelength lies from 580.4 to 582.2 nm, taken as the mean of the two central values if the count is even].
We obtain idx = -0.03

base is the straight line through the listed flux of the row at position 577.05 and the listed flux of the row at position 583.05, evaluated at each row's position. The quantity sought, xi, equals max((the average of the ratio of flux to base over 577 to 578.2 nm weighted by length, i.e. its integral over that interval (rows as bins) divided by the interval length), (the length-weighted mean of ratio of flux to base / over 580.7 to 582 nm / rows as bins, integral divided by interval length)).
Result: 0.957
